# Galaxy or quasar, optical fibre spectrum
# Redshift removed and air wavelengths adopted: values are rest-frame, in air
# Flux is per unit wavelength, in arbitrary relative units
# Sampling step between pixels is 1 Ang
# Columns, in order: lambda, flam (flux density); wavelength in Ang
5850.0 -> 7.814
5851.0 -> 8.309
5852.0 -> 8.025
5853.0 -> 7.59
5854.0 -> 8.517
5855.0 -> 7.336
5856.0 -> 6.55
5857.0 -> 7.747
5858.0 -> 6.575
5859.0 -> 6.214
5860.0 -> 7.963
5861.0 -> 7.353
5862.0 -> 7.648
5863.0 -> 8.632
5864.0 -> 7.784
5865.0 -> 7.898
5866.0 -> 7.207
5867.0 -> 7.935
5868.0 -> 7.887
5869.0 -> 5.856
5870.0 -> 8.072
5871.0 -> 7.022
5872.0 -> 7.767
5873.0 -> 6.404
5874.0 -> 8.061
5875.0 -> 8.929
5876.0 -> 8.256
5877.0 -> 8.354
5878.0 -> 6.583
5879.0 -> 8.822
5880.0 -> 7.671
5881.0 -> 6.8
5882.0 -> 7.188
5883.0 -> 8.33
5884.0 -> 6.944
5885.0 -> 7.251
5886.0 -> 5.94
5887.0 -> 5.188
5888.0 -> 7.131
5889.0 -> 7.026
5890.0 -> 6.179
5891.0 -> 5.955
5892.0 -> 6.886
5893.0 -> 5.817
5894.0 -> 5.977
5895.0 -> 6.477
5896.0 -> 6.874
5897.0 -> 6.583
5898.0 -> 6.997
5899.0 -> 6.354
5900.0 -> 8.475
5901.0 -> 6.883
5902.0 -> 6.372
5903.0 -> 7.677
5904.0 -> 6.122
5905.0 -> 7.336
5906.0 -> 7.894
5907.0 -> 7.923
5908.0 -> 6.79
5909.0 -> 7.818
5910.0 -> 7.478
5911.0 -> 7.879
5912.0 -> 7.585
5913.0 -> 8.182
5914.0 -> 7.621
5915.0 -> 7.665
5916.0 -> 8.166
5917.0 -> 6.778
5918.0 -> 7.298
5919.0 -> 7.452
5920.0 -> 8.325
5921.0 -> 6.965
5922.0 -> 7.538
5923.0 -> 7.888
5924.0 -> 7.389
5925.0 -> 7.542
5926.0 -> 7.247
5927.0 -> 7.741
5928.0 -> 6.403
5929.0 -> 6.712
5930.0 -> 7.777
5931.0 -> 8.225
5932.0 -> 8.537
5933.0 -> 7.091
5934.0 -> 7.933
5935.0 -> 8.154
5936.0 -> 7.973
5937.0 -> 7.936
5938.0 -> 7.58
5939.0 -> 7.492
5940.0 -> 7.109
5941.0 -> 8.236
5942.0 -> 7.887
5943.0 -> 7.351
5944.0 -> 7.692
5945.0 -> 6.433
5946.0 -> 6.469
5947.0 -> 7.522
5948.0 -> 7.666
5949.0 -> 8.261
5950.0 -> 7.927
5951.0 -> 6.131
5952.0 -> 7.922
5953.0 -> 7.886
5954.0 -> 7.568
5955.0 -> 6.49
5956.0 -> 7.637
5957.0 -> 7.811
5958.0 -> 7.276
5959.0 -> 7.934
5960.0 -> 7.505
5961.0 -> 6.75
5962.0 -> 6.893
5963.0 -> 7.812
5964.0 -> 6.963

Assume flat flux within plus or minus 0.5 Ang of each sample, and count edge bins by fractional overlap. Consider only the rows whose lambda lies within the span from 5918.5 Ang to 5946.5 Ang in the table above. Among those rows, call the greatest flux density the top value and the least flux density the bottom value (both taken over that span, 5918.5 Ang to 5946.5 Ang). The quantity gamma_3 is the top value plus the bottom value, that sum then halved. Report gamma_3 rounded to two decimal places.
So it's 7.47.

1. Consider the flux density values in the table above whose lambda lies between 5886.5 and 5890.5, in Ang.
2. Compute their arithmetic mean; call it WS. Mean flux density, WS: 6.4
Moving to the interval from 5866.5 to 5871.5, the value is 7.4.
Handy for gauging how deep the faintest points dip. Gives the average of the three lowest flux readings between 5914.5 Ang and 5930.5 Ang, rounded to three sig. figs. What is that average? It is 6.63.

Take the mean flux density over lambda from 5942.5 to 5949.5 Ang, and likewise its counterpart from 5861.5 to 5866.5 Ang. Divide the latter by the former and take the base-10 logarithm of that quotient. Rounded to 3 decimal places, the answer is 0.028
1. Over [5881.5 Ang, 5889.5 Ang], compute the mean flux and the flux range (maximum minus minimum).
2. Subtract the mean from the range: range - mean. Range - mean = -3.7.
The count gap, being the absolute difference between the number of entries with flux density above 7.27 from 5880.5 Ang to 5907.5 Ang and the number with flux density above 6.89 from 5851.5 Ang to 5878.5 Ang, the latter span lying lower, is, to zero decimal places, 15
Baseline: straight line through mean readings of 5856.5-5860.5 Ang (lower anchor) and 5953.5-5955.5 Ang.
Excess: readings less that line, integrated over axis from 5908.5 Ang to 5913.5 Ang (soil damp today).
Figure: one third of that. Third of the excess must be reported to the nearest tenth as 1.2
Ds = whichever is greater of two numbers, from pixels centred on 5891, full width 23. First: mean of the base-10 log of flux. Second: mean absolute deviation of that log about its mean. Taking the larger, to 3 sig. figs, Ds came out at 0.827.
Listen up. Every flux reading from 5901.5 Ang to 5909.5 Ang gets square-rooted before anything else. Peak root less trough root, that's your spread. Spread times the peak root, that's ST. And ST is 0.96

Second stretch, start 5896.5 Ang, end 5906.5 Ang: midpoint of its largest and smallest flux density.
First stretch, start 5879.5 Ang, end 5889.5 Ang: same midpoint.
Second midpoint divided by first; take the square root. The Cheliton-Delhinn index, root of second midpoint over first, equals 1.04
